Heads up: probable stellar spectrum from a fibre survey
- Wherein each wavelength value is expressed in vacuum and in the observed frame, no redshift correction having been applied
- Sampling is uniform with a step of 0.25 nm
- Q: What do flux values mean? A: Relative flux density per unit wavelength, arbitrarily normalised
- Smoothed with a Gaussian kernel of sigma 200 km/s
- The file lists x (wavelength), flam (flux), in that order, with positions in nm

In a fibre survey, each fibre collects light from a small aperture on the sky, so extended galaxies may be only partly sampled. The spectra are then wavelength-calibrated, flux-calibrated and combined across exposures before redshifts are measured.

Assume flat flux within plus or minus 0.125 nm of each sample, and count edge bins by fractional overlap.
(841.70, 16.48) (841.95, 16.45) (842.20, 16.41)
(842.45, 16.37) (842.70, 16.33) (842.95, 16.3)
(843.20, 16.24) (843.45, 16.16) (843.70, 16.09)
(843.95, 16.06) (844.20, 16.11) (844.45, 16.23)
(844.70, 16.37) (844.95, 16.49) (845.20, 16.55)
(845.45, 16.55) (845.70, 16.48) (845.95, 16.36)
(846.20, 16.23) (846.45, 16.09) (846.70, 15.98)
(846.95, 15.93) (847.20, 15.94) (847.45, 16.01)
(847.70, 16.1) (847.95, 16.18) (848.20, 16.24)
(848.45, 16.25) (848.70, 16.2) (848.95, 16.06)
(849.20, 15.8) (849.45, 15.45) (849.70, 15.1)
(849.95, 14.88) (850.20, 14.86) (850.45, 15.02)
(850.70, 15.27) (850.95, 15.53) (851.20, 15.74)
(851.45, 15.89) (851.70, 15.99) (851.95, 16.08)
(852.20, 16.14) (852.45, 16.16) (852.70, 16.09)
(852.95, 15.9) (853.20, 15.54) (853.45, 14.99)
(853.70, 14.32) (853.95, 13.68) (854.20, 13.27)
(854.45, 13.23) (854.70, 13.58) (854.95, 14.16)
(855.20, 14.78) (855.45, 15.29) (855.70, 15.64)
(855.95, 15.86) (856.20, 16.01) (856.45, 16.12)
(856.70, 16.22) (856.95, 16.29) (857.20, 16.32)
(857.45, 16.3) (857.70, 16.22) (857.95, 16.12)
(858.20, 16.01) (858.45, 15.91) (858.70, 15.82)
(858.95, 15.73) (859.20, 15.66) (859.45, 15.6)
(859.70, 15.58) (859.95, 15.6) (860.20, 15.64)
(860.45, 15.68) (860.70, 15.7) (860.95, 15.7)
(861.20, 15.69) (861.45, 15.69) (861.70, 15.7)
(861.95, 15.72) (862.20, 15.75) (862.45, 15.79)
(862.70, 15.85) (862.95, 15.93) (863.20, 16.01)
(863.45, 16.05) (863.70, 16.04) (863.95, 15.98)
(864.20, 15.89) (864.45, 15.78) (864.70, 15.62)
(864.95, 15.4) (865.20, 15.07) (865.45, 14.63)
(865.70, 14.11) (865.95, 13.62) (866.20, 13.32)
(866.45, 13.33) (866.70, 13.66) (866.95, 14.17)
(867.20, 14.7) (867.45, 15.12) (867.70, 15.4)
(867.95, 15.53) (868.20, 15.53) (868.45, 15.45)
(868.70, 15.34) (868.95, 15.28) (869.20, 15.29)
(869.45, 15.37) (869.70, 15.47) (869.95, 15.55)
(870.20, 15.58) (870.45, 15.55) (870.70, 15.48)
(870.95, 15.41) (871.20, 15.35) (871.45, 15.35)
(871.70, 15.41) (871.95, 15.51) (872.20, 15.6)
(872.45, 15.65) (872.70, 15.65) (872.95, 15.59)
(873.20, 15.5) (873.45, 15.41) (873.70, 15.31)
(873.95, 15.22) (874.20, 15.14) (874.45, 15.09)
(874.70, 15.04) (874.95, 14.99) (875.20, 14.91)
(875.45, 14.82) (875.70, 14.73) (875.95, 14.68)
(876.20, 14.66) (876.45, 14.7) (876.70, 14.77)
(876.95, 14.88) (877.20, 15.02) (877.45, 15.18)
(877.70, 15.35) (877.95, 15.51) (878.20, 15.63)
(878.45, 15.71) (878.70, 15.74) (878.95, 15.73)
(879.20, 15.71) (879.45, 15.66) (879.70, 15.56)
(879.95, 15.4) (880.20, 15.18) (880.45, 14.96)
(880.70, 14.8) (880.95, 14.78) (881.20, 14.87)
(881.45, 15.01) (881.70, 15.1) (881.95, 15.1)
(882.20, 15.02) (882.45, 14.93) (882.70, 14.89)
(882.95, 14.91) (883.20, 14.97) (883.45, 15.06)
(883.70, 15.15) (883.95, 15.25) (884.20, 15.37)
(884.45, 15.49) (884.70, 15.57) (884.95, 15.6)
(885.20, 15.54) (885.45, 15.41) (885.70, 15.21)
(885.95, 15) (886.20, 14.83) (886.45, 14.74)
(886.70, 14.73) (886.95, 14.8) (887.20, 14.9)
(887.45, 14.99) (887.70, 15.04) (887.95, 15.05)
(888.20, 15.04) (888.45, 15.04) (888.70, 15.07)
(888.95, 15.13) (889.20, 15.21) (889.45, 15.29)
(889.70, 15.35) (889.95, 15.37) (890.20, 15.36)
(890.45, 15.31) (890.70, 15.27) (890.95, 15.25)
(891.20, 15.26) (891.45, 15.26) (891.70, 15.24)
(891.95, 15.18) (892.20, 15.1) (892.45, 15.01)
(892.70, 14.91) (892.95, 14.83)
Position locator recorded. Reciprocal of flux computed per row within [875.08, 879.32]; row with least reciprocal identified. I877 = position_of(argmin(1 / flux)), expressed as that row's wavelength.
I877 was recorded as 878.70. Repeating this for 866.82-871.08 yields 870.20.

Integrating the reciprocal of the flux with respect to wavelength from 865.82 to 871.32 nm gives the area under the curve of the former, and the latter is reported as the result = 0.368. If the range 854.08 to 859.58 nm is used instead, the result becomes 0.357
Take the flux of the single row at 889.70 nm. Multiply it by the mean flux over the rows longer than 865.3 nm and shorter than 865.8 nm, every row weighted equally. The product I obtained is 221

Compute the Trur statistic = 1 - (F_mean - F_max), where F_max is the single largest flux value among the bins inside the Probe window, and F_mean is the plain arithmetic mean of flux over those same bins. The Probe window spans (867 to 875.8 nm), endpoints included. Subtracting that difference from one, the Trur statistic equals 1.33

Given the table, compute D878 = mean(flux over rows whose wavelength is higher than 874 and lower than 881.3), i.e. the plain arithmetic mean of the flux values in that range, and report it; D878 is 15.1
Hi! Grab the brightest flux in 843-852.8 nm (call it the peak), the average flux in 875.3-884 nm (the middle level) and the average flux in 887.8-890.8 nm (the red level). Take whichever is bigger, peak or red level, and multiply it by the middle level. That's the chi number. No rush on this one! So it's 250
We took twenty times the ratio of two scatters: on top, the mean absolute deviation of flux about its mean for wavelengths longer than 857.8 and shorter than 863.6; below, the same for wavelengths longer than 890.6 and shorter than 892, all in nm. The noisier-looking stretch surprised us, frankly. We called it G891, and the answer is 115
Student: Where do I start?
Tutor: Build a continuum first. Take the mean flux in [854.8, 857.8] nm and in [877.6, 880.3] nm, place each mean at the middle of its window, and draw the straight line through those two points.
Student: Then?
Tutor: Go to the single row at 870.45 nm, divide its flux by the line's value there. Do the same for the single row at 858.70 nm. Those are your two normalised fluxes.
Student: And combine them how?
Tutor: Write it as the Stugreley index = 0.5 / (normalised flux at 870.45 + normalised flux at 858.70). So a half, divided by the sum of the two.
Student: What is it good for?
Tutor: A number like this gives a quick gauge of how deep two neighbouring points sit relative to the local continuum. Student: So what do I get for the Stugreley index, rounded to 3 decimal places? 0.250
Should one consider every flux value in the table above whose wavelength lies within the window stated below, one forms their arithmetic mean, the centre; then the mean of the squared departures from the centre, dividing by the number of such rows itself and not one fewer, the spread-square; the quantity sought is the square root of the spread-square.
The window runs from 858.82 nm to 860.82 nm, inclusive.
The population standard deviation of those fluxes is 0.05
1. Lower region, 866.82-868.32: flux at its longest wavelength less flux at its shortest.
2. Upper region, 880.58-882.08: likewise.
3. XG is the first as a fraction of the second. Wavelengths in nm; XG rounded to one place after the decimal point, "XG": 4.5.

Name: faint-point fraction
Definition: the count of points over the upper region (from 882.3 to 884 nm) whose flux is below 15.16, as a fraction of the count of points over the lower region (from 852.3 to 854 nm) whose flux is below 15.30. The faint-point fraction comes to 2.0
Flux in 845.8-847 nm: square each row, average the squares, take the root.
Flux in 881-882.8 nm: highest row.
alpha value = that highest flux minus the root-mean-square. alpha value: -1.0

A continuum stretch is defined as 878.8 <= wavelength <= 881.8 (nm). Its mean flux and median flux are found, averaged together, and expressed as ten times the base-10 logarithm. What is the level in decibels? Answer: 11.8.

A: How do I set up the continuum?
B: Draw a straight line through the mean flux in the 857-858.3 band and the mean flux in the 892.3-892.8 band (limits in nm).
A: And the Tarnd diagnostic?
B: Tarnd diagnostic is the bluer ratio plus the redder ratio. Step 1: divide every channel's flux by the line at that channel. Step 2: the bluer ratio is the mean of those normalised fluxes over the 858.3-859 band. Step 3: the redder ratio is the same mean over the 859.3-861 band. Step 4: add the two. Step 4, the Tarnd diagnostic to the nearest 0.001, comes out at 1.950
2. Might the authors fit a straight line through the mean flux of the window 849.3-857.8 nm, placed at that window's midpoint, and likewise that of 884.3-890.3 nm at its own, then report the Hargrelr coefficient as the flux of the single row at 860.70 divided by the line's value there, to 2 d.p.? 1.03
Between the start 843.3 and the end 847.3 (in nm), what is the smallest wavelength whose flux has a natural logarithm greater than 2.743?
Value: 843.45 nm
